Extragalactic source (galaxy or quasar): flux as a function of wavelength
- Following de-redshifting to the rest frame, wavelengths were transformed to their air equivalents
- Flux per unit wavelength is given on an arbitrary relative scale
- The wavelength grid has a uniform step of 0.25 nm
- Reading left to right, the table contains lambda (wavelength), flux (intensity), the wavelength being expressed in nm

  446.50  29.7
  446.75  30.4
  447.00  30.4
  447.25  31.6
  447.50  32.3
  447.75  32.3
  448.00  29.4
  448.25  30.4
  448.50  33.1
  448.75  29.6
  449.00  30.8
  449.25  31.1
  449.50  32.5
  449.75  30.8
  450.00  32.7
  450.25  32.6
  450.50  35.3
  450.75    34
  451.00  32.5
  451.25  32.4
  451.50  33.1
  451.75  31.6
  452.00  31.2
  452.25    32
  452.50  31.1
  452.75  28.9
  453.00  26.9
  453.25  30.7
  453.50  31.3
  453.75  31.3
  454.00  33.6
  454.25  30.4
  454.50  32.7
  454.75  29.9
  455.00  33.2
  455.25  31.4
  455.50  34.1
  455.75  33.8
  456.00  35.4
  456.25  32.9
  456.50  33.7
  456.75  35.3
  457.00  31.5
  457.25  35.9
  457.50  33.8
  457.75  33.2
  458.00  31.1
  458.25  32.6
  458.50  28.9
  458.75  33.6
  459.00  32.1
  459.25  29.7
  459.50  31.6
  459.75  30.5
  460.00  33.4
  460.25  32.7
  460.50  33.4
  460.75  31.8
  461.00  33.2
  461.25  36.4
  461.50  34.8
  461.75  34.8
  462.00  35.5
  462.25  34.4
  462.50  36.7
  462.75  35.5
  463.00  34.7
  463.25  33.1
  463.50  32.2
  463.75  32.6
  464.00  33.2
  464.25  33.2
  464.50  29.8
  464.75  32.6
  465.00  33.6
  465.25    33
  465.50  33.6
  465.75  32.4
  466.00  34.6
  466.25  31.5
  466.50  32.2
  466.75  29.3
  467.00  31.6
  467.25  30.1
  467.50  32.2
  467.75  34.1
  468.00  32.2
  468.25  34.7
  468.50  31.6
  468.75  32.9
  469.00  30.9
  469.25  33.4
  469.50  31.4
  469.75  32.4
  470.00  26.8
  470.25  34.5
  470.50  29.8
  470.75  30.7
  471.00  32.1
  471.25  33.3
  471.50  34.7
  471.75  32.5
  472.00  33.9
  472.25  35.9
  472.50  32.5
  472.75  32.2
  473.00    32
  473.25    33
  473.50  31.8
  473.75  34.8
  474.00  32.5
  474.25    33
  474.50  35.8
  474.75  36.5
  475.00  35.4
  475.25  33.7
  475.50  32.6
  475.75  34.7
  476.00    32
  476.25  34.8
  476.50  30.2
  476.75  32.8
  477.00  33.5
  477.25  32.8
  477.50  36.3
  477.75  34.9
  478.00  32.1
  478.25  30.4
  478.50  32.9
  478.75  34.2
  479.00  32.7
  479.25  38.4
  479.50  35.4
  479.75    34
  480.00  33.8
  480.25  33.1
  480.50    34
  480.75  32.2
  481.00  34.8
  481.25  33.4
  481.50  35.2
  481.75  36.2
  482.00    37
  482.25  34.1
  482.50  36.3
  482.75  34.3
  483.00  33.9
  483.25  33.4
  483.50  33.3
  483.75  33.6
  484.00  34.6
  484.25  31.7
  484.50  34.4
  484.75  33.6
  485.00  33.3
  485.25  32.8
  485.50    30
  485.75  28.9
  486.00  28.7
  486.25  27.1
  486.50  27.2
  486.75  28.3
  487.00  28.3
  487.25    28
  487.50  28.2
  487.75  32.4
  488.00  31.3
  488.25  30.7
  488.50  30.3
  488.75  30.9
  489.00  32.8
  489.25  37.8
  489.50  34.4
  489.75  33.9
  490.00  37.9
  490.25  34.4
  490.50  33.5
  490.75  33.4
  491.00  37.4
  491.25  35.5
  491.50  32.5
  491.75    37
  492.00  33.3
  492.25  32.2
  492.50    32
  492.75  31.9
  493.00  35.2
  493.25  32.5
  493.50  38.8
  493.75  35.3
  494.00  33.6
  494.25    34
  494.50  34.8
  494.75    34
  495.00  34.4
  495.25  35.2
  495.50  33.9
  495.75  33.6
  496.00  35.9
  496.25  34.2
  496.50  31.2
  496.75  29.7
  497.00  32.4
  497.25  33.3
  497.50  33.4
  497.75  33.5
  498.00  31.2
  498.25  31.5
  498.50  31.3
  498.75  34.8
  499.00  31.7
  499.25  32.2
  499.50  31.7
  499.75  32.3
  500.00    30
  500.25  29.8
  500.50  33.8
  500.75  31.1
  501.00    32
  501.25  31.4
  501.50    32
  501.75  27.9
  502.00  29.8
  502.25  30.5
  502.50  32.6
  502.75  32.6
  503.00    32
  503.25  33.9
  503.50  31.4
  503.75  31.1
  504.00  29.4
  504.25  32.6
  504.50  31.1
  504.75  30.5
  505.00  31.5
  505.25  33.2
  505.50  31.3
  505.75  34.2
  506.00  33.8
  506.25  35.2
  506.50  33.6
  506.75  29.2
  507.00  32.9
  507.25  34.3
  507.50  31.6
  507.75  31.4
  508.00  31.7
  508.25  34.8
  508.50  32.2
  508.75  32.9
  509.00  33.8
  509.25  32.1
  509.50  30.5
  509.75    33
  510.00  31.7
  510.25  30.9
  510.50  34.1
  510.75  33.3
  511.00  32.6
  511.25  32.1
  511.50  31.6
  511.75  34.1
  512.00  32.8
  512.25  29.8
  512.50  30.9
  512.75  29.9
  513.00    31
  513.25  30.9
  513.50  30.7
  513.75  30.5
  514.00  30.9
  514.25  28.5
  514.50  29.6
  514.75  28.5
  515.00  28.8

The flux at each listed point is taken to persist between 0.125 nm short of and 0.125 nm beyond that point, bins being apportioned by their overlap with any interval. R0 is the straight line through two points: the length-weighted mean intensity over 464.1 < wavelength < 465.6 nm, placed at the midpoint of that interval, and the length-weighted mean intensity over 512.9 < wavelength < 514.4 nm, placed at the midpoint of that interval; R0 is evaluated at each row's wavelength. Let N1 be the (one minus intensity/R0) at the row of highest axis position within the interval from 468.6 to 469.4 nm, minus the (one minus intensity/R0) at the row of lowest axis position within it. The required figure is -0.02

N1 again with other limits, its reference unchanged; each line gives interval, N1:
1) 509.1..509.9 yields -0.03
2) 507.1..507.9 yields 0.09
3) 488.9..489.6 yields -0.05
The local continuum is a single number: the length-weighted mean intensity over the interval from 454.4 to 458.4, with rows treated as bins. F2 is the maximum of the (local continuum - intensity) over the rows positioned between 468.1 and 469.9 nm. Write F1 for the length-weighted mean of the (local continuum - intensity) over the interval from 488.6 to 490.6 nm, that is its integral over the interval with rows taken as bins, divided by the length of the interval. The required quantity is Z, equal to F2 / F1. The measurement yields -2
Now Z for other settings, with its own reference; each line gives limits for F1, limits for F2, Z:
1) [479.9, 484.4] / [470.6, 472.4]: -2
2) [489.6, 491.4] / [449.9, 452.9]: -2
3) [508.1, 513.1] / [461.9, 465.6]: 4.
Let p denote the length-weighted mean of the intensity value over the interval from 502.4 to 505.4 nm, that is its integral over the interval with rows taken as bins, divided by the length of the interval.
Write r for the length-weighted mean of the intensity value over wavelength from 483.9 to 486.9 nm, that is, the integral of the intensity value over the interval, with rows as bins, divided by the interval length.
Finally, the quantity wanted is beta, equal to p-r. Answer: 1.0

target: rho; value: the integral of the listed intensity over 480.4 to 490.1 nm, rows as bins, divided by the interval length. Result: 32.5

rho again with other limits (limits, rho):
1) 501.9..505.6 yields 31.6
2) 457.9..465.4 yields 33.0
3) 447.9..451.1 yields 31.9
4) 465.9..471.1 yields 31.8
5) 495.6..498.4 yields 32.7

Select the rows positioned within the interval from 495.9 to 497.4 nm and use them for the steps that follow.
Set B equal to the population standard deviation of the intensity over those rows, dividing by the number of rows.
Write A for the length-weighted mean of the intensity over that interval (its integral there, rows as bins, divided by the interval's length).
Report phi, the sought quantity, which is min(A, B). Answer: 2.0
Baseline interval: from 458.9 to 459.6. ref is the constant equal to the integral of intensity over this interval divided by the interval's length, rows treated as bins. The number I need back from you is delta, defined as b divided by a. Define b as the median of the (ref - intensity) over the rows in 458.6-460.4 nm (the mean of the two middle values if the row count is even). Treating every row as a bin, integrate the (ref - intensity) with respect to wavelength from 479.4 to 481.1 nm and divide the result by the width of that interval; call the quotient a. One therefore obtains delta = 0.4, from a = -2.78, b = -1.0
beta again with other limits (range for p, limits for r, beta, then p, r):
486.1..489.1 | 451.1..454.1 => -1.6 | 29.6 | 31.2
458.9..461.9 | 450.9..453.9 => 1.8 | 32.9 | 31.1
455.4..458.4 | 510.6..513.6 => 1.9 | 33.6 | 31.7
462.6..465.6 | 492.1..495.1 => -0.9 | 33.1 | 34.0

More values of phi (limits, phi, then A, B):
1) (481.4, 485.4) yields 1.3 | 34.2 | 1.3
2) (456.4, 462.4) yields 1.9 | 33.1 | 1.9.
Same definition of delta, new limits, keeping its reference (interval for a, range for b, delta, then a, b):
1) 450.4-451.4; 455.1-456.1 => 1.2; -2.41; -2.9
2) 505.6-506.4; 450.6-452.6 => 0.3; -3.20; -1.1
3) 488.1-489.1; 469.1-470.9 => 5.7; -0.06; -0.3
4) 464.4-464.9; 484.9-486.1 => -3.5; -0.31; 1.1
